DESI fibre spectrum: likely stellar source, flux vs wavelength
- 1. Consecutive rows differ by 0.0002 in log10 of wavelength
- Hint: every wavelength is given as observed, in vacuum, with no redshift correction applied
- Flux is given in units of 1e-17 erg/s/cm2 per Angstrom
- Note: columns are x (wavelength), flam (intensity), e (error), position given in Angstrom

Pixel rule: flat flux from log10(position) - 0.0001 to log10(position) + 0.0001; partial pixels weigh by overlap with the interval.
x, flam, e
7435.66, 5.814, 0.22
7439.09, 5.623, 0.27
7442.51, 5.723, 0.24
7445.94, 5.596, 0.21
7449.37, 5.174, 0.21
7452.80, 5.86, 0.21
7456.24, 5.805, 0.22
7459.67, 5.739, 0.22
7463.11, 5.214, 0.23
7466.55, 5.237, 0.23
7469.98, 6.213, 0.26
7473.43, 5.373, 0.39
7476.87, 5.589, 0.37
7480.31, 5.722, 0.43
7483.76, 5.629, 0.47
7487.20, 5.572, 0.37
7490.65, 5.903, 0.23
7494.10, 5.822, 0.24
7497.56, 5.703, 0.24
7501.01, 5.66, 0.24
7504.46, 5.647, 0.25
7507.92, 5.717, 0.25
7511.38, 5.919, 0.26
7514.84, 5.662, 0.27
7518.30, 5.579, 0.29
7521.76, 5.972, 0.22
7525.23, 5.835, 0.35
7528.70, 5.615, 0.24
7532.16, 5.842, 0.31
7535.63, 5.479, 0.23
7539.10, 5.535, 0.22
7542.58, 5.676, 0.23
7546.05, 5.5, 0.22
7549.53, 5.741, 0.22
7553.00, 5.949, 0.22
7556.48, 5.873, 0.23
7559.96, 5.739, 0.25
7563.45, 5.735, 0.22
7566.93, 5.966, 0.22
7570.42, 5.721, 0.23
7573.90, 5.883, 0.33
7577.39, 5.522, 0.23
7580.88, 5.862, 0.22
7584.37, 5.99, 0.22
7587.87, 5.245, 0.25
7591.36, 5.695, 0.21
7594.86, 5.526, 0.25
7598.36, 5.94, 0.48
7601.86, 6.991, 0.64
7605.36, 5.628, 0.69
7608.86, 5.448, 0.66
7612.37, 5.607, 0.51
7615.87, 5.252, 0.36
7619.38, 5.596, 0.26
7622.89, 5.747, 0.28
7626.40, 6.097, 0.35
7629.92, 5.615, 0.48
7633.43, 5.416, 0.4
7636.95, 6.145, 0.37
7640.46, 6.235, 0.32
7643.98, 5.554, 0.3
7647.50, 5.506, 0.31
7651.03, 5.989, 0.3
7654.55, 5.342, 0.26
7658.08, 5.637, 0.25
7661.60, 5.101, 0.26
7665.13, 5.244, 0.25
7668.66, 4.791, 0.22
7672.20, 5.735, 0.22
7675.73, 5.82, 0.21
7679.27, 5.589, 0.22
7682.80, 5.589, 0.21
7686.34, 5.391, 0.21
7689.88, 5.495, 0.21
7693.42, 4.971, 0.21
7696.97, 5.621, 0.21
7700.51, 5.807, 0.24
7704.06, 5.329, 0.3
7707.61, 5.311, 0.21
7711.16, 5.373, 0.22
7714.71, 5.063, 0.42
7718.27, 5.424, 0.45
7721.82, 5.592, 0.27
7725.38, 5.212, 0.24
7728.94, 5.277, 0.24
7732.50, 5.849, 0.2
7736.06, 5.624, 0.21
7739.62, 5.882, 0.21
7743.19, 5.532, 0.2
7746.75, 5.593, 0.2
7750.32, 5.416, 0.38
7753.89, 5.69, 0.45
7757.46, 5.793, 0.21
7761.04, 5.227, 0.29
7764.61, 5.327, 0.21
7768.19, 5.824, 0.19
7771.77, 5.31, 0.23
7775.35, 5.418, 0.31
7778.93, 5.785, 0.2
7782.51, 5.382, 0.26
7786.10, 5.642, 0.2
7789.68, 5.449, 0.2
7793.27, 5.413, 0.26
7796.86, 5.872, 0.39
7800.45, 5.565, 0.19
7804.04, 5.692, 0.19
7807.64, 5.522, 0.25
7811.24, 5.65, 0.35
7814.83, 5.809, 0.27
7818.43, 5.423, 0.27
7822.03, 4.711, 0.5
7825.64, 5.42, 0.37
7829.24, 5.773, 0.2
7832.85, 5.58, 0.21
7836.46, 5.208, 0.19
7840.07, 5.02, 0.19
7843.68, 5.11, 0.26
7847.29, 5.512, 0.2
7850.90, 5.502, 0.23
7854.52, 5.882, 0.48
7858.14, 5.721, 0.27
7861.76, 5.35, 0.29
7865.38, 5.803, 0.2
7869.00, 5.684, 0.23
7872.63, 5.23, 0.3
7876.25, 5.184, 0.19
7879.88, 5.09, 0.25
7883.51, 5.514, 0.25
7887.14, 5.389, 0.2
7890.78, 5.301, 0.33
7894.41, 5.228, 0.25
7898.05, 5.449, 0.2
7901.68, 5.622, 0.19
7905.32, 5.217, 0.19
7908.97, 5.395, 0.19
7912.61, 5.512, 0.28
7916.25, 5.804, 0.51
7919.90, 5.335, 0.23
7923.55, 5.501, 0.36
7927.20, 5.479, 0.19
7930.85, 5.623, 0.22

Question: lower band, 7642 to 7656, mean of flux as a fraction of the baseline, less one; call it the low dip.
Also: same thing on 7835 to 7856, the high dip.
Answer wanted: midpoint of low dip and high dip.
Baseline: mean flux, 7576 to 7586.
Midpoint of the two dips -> -0.053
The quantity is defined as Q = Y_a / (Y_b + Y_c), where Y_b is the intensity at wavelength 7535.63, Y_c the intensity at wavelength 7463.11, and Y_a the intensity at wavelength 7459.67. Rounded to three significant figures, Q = 0.537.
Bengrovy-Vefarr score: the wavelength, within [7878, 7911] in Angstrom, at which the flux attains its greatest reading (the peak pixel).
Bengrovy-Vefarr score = 7901.68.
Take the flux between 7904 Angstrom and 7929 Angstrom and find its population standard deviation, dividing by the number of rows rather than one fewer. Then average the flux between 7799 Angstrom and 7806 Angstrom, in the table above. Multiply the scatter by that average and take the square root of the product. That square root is 0.98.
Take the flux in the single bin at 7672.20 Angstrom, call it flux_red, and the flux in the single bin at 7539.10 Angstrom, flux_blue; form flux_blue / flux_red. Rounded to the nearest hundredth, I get 0.97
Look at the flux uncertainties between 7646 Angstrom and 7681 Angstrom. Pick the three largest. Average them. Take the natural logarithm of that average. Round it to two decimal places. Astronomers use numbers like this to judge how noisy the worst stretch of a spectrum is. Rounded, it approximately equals -1.24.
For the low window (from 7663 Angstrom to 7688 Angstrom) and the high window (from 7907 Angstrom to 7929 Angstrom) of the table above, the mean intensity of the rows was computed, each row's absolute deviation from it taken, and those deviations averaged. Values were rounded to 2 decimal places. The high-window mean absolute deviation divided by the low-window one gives 0.39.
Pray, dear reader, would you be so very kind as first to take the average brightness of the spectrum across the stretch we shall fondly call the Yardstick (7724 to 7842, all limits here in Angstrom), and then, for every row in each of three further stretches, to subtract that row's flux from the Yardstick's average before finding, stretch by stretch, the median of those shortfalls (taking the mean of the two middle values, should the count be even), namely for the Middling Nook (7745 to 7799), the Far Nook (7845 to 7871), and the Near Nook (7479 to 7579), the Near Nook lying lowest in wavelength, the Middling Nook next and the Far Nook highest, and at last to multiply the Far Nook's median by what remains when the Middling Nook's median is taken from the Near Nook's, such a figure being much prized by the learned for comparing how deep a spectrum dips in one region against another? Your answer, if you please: 0.047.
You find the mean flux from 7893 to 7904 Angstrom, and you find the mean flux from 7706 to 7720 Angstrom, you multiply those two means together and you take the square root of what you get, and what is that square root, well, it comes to 5.36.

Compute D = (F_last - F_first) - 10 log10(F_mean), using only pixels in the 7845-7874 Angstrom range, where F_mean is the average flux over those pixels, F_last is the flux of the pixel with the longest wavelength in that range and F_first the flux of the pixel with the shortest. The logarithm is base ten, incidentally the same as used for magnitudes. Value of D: -7.8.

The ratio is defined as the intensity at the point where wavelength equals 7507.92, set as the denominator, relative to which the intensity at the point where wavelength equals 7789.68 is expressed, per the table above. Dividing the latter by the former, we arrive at 0.95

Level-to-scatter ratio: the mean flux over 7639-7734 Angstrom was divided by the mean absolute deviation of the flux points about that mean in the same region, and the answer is 22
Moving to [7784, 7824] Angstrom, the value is 28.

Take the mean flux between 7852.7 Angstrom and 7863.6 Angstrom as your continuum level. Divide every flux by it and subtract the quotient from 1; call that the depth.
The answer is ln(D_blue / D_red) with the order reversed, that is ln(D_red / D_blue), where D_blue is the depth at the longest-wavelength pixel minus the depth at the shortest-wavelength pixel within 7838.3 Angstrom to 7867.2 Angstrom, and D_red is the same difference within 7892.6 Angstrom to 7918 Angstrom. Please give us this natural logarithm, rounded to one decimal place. -0.3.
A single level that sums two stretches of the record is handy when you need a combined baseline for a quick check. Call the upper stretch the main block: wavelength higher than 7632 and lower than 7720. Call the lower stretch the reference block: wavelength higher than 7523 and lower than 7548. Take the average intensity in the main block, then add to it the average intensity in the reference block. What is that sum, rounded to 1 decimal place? 11.1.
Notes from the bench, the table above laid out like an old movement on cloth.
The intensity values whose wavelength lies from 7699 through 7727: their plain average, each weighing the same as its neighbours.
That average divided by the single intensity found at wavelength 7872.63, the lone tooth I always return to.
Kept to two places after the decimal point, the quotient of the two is 1.03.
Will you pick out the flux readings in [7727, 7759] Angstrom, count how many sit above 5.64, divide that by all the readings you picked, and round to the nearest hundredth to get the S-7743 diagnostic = 0.44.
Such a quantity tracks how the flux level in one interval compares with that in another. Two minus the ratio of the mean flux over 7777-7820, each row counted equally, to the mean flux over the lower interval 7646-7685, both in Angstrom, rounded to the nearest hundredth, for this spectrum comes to 0.98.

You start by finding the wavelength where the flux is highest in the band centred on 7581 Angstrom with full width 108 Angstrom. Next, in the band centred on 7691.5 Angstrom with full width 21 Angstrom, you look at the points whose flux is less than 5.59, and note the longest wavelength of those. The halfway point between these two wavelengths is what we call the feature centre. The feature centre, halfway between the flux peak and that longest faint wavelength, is 7647.6 Angstrom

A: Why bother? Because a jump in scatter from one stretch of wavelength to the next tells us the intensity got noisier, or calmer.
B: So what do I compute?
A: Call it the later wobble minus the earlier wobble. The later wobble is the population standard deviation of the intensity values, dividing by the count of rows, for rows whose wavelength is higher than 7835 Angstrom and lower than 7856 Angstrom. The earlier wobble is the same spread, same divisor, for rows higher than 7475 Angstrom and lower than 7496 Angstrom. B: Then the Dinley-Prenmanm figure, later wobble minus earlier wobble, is 0.17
